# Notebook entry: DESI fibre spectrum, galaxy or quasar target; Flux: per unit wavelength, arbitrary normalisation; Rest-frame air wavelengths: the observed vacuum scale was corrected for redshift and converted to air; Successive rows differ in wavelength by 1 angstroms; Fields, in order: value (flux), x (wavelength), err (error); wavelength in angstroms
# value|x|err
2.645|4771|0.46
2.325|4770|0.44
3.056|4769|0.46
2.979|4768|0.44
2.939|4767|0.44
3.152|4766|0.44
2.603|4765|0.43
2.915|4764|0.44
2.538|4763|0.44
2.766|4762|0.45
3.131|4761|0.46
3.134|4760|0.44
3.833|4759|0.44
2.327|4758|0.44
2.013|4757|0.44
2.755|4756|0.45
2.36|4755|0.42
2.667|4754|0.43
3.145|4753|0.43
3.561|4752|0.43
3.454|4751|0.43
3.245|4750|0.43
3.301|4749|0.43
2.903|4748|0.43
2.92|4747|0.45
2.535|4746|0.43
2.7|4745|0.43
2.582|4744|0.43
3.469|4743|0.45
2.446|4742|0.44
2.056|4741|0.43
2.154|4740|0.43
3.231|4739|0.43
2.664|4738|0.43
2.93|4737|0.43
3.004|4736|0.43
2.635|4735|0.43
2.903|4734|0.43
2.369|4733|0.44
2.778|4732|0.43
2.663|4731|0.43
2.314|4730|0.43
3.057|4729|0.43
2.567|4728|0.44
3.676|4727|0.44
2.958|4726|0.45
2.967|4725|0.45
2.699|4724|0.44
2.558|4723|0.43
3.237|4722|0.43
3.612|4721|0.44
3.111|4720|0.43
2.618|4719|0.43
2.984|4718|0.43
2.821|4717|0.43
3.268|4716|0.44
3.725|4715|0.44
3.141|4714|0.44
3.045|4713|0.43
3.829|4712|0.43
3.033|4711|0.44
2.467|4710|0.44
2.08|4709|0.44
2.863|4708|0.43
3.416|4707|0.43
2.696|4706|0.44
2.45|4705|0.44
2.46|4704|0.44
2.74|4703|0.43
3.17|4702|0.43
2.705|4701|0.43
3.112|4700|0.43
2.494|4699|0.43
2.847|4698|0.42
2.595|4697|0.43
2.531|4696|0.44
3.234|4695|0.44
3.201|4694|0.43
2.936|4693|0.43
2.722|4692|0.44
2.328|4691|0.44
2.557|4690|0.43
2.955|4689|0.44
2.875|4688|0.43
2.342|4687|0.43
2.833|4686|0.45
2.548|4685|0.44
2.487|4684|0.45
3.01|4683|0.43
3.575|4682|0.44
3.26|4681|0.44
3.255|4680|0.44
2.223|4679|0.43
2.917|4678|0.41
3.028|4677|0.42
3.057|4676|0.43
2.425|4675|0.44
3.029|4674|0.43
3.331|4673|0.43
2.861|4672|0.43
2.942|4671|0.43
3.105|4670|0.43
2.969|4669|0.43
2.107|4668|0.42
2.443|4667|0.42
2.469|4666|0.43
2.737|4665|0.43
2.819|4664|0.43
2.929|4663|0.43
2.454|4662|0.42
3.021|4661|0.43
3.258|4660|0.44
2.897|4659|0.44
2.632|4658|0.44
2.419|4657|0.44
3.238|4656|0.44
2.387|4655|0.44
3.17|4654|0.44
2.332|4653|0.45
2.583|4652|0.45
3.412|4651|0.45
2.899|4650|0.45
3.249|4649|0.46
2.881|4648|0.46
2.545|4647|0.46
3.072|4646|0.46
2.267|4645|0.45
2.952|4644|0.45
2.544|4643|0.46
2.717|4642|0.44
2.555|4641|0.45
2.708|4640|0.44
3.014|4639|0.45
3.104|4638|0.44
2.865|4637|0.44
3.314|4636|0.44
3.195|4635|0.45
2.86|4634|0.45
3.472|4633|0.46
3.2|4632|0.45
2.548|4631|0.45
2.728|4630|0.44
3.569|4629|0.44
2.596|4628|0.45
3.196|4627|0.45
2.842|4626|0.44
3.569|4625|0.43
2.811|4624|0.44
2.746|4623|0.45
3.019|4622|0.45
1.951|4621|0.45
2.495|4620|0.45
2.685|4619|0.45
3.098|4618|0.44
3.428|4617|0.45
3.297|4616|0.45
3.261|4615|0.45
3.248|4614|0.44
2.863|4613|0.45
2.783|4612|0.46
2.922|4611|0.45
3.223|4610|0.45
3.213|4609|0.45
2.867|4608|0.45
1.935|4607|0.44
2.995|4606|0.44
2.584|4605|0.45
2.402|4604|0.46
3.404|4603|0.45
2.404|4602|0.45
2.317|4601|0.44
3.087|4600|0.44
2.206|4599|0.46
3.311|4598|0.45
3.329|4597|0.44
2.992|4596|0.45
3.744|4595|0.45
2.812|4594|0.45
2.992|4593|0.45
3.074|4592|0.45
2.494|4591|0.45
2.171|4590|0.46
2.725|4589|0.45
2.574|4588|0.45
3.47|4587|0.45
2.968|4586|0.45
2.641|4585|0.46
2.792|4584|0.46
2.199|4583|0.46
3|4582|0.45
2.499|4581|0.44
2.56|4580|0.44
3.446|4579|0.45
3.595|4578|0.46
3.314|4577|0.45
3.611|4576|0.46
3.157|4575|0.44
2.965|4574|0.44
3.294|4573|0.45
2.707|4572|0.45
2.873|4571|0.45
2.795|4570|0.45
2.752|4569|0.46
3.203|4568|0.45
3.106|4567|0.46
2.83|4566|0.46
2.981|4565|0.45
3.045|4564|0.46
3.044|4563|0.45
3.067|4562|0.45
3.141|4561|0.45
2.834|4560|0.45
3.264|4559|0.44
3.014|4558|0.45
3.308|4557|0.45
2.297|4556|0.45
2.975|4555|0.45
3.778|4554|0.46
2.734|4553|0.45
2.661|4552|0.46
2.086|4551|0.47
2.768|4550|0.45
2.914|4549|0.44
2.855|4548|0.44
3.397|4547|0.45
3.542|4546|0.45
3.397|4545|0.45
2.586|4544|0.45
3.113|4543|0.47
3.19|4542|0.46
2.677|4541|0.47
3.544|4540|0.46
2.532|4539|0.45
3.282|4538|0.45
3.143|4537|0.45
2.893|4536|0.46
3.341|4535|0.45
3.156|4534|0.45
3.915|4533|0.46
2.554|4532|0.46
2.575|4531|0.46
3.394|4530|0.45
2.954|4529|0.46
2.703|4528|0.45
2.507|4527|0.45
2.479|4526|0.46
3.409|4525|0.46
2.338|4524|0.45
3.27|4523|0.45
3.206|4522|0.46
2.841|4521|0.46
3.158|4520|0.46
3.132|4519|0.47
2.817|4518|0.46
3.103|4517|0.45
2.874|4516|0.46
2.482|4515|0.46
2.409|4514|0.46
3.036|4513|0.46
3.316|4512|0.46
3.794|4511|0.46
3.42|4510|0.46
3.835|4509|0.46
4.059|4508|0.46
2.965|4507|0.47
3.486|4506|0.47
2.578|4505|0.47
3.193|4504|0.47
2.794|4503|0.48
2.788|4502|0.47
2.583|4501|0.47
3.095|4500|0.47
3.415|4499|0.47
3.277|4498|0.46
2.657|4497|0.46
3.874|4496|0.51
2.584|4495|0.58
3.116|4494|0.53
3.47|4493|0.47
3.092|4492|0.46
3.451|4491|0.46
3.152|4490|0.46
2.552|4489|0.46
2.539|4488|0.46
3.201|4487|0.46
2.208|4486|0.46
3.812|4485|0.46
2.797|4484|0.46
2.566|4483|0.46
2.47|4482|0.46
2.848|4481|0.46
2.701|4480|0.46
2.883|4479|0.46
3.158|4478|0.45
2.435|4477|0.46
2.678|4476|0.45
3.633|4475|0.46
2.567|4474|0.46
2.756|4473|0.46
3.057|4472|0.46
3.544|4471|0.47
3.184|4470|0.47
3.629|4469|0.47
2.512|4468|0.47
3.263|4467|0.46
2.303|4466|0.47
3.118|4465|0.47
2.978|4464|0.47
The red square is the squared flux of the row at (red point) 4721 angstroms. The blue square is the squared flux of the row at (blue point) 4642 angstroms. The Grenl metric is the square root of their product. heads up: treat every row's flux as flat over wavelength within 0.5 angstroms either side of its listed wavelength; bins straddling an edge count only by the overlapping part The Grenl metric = 9.8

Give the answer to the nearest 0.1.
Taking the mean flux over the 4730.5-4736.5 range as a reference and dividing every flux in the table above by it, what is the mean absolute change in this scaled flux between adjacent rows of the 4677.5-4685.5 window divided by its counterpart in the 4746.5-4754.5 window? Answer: 1.9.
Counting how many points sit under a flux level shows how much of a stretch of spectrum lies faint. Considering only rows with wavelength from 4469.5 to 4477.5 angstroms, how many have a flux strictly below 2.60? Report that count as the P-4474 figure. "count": 2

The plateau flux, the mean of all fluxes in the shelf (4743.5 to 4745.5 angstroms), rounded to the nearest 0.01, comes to 2.64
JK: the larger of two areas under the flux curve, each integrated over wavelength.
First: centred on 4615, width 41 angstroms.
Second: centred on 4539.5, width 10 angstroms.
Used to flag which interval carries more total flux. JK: 120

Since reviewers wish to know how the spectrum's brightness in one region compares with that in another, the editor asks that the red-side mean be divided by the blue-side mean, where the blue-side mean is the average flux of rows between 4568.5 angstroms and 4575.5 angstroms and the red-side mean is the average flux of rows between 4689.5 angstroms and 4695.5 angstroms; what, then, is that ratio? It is 0.96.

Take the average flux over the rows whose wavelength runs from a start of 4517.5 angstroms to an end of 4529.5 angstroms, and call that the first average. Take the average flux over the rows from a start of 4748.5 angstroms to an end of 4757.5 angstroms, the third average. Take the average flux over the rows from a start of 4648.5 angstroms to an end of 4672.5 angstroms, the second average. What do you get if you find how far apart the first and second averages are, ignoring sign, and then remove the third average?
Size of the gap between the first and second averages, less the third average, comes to -2.85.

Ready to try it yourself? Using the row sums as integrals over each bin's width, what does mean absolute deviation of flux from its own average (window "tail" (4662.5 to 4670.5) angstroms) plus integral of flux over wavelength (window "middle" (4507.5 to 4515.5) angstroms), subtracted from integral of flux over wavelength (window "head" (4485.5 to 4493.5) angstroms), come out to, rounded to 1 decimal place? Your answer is -3.0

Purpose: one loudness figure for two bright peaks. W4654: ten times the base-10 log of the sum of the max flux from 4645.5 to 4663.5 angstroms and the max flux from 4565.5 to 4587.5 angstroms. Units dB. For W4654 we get 8.47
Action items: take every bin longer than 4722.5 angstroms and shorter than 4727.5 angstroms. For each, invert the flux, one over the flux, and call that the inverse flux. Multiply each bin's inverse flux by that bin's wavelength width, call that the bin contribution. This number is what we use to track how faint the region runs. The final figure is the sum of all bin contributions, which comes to 1.71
